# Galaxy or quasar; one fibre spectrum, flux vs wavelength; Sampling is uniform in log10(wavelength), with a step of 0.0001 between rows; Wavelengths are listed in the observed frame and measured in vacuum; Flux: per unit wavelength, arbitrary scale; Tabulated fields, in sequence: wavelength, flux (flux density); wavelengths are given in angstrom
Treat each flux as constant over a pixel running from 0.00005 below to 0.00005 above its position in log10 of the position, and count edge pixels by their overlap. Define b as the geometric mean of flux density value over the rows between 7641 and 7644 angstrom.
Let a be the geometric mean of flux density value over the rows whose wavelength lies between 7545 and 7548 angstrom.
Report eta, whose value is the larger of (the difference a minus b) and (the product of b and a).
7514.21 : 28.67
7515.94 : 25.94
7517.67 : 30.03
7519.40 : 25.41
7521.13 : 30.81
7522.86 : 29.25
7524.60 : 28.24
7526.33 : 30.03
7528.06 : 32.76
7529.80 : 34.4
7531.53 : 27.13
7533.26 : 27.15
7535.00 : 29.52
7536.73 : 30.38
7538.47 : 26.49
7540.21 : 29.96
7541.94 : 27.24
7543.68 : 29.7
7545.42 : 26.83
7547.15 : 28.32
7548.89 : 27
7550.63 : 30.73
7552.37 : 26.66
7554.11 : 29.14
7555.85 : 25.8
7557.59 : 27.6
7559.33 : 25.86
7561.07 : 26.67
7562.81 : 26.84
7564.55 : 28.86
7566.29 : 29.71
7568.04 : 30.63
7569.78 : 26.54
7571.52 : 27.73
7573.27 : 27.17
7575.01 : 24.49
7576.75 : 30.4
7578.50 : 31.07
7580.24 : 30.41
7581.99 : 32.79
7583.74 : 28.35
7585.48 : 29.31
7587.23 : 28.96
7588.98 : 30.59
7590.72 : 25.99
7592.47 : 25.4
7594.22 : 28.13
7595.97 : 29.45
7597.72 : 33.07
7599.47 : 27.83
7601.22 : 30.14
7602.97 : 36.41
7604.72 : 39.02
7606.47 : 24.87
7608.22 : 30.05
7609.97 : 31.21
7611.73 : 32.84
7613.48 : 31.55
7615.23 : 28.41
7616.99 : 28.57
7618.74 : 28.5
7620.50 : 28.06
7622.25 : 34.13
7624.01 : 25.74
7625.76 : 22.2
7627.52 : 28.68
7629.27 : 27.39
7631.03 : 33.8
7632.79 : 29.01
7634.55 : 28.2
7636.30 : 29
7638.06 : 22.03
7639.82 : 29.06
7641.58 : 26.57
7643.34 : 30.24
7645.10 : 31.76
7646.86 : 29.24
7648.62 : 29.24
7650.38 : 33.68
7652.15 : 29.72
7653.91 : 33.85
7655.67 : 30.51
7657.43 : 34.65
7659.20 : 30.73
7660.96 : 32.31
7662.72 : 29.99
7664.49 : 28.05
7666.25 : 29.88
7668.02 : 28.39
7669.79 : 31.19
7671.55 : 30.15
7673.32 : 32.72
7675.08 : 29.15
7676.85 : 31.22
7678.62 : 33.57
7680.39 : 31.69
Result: 781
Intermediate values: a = 27.6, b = 28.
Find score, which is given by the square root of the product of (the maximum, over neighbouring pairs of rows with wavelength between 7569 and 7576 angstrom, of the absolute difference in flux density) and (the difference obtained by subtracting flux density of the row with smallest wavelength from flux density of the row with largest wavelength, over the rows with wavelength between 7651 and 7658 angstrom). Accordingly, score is 3.6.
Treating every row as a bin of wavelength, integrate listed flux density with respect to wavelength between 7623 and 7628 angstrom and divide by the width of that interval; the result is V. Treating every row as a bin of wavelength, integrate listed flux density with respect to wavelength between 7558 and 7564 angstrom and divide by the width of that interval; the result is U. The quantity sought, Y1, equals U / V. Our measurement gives 1.05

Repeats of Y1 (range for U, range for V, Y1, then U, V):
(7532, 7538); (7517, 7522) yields 1.00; 28.7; 28.7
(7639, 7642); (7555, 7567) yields 1.02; 28.0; 27.3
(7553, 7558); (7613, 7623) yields 0.92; 27.5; 29.8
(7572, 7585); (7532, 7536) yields 1.03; 29.2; 28.3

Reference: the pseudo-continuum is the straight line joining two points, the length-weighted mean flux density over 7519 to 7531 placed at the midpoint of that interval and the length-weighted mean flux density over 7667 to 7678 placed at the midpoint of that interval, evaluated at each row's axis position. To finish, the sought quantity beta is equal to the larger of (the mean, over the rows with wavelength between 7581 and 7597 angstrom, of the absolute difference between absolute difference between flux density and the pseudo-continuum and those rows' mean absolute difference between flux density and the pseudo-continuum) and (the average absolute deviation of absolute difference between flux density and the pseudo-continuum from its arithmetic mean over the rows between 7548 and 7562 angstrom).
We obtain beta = 1.18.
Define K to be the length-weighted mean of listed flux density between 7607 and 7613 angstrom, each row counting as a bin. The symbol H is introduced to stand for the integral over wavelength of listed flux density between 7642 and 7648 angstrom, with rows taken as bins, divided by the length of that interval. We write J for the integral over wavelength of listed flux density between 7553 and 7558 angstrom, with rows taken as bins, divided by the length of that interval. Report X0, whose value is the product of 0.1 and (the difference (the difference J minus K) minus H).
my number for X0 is -3.4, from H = 30.1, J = 27.5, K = 31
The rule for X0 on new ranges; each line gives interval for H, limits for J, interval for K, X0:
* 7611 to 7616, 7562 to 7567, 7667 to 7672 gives -3.2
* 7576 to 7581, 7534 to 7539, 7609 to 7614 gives -3.4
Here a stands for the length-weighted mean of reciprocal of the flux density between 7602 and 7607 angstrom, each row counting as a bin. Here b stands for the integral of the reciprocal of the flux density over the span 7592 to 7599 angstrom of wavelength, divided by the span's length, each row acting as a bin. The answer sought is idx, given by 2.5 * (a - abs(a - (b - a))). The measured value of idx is 0.010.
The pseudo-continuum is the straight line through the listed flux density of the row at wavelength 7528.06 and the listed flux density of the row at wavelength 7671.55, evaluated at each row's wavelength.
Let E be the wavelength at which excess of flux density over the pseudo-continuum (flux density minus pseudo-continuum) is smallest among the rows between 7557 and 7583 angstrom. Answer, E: 7575.01 angstrom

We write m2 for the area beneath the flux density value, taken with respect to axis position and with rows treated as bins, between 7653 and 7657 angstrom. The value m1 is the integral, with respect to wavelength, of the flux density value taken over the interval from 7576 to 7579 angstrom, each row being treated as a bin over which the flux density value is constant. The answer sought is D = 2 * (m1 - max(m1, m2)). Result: -76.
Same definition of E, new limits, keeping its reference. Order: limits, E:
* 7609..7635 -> 7625.76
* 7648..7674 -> 7664.49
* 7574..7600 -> 7575.01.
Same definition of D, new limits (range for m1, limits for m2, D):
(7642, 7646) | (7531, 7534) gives 0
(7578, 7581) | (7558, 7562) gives -27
